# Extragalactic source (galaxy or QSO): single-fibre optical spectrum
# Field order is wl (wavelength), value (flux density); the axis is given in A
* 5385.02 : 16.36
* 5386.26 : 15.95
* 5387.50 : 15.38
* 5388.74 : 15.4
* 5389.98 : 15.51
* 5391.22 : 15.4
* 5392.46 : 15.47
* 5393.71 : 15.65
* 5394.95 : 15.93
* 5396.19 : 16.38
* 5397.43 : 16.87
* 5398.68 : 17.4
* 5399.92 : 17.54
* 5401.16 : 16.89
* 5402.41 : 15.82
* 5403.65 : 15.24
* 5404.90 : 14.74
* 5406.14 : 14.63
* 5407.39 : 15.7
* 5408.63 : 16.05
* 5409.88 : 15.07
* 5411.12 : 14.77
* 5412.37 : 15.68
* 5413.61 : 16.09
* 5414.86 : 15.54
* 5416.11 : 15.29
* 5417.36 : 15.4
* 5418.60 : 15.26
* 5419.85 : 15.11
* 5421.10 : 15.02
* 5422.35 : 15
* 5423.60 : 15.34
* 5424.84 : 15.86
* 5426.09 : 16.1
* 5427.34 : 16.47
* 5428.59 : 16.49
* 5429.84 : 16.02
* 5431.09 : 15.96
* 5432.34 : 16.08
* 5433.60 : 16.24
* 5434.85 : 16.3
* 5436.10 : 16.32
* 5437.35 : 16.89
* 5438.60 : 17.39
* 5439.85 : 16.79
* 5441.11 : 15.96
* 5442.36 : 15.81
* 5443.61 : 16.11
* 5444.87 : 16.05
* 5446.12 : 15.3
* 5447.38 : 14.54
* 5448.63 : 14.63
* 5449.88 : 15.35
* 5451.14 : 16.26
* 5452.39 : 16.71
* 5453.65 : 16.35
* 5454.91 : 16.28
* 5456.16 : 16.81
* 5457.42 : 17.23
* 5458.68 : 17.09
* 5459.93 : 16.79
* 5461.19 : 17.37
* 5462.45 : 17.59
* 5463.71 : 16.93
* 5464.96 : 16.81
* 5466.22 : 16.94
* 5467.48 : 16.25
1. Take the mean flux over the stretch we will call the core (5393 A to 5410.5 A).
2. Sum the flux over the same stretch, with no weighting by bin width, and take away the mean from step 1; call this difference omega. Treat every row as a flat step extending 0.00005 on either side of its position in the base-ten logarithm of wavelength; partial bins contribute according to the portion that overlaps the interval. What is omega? 207.9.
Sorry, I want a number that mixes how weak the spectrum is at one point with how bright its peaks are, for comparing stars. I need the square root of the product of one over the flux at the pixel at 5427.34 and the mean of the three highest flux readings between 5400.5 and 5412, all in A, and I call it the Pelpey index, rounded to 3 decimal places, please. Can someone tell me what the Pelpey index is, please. 0.993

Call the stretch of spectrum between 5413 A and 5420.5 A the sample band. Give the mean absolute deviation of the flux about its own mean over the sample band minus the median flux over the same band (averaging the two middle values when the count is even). -15.1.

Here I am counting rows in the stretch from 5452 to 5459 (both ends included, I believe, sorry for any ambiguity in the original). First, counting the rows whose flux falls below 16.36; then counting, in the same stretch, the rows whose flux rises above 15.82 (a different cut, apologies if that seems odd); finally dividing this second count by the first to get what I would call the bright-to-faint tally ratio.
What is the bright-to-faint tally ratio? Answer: 3.0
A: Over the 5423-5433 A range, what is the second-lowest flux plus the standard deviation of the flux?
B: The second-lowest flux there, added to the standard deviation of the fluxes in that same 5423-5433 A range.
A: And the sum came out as 16.2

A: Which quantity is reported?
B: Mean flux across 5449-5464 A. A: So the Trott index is 16.7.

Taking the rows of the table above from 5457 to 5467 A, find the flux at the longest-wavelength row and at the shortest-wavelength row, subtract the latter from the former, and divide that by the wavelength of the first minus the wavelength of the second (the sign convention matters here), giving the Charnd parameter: 0.0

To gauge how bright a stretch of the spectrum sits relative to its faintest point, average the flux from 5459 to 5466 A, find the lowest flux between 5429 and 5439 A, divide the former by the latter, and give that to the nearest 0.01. 1.07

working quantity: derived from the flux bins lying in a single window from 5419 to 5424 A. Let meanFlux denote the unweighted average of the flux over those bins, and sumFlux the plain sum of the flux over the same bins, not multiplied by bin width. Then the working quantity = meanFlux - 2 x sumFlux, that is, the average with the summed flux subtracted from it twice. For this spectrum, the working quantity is -106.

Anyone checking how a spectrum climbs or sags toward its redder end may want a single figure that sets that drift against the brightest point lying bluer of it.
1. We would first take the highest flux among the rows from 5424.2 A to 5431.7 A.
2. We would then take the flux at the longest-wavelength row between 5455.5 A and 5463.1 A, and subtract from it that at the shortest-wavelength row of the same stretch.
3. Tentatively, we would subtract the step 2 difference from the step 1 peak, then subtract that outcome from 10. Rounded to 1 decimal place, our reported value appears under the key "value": -5.7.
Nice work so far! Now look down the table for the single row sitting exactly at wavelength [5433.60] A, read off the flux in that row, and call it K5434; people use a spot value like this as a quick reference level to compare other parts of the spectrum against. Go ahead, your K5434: 16.24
